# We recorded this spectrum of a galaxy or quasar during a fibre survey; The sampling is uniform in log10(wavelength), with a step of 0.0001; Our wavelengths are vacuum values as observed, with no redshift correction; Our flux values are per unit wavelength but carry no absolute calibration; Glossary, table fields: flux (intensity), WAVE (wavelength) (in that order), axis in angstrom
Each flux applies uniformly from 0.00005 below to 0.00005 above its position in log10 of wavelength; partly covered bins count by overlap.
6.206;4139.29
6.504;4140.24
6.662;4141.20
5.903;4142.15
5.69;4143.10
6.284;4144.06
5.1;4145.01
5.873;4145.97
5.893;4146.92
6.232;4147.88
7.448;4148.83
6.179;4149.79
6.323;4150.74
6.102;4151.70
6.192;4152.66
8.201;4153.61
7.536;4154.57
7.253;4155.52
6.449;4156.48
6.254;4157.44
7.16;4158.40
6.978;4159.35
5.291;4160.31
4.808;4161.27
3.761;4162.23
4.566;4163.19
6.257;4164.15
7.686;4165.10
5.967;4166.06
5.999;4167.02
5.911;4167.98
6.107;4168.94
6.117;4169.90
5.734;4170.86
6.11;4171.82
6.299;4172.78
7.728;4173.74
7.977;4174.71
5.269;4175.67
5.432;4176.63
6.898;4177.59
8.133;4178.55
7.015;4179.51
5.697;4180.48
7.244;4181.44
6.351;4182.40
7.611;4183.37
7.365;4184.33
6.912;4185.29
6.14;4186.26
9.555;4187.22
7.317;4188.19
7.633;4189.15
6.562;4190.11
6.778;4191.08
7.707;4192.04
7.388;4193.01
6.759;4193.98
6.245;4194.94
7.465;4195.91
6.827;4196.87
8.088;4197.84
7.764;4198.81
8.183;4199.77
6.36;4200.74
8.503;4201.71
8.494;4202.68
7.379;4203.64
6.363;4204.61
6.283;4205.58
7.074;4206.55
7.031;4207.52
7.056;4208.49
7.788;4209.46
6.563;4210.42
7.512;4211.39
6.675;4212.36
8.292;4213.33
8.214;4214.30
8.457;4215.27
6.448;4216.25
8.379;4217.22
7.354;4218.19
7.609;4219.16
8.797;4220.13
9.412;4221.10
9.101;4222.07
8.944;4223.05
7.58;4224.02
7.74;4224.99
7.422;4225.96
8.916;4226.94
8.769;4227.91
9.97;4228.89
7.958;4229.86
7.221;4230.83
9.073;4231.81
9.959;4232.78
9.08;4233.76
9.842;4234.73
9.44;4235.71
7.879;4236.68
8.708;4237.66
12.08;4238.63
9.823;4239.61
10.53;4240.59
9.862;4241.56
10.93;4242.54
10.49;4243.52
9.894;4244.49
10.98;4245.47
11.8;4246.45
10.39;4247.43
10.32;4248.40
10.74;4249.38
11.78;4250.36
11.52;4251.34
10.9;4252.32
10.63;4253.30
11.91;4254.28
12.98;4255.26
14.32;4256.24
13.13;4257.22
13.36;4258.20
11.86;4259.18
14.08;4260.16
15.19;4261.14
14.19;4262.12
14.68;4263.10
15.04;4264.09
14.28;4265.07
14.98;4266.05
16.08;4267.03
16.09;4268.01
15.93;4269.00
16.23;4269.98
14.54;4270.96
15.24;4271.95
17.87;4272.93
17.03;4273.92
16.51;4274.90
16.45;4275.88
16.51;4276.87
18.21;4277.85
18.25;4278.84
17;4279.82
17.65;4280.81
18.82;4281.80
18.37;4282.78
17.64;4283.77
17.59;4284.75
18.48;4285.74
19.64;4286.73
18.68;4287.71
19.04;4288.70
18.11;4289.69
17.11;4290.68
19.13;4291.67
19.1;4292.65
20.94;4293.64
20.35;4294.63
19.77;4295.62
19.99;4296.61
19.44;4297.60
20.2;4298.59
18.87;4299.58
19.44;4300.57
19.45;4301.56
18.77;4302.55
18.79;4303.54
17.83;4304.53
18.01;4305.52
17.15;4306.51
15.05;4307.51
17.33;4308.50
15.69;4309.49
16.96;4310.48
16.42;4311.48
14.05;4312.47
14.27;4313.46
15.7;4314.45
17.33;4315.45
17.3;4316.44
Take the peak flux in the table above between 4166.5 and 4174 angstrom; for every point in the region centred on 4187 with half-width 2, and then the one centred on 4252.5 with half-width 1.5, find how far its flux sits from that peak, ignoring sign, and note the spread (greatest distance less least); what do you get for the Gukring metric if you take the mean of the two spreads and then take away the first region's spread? -0.26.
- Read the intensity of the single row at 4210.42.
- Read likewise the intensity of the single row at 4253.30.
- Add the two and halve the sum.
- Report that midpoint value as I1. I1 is 8.6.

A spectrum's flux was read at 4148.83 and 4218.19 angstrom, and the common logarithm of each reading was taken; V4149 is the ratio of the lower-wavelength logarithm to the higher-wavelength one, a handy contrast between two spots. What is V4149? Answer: 1.0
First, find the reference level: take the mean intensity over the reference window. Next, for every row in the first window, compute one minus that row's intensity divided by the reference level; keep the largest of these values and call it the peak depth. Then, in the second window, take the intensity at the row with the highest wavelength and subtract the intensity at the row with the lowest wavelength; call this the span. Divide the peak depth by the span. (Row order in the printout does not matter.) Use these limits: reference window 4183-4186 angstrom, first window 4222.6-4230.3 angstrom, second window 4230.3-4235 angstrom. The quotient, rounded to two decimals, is -0.01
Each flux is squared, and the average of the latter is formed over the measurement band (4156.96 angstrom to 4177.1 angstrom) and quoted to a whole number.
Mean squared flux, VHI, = 38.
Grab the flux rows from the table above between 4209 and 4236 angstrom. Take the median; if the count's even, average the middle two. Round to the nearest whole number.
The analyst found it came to 8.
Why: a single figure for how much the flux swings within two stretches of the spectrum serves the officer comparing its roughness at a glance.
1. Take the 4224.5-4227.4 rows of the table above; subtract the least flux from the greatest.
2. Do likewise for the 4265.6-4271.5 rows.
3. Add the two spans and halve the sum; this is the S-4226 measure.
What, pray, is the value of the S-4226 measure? 1.6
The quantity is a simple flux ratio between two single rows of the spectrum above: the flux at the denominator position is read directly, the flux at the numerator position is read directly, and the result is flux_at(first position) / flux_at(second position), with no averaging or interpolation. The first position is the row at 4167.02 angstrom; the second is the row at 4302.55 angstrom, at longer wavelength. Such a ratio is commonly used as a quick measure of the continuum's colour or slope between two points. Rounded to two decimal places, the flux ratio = 0.32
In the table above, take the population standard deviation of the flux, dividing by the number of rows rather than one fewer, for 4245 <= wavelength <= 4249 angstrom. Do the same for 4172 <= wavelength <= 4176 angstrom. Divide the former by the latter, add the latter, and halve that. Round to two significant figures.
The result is 0.82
